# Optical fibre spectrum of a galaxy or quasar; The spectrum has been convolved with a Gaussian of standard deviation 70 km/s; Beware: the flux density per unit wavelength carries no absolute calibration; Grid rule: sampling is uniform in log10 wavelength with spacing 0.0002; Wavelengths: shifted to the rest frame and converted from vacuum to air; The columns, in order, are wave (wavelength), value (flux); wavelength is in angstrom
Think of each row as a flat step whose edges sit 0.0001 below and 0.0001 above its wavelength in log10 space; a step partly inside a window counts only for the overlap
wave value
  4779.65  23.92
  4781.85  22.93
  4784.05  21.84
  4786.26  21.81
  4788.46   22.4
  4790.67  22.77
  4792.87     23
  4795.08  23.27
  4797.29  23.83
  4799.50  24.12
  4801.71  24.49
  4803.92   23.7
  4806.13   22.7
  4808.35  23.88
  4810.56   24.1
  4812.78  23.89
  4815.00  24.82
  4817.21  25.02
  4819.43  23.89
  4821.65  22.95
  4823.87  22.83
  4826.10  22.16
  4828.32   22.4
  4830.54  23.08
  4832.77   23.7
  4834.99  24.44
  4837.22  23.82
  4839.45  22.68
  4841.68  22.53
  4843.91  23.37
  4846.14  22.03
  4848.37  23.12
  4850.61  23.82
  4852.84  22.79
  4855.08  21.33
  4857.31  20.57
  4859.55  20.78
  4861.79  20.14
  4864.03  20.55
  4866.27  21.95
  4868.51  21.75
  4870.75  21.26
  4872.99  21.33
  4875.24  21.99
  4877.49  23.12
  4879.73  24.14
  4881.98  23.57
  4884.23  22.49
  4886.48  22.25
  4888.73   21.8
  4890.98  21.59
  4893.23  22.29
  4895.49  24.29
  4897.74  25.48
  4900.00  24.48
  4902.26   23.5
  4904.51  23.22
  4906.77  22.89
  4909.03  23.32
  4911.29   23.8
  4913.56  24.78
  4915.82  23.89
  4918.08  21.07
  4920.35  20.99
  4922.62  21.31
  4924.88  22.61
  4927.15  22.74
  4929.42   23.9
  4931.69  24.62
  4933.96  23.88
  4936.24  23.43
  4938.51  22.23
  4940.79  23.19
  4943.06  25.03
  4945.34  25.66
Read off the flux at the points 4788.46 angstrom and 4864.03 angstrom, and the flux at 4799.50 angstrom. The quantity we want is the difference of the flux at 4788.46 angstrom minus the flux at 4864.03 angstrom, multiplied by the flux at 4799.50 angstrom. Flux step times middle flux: 45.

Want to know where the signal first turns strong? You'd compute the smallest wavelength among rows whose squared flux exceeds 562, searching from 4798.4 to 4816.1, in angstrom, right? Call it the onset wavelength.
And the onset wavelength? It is 4799.50 angstrom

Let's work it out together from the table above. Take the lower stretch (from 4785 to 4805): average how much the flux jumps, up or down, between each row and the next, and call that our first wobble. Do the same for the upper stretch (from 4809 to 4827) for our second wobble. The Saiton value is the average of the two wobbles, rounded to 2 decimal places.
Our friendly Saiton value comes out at 0.52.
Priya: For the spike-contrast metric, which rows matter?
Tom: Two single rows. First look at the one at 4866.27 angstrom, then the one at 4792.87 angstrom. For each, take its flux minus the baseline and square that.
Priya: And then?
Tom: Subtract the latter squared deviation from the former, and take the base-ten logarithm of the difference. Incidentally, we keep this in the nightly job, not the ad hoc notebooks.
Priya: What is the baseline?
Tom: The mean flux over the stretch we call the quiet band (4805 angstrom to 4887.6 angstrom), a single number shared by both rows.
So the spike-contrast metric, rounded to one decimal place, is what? -0.3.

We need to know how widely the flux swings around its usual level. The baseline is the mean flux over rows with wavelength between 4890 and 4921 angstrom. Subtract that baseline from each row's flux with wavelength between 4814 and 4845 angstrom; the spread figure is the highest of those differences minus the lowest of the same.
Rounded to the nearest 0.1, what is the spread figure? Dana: 2.9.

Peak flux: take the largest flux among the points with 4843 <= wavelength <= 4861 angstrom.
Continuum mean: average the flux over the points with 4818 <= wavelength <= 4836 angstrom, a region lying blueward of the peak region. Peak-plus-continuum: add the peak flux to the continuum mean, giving 47.0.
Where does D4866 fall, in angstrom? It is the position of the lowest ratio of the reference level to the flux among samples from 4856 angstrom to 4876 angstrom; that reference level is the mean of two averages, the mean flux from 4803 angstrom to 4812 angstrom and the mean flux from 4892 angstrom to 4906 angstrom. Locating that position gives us 4875.24 angstrom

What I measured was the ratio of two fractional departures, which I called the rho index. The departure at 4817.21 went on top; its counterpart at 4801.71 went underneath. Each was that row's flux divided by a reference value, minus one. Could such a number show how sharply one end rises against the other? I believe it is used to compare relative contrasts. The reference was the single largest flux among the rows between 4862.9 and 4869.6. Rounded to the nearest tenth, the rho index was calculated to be 1.2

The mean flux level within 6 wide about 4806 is 23.4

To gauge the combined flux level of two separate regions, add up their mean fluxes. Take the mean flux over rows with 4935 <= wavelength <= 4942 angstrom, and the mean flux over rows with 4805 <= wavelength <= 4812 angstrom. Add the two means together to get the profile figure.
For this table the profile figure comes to 46.5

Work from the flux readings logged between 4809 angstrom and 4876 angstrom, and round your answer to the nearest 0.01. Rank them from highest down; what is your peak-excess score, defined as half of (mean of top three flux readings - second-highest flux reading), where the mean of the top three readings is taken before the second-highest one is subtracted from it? -0.03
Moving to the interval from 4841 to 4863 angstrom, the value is 0.03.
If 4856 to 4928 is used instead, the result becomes 0.07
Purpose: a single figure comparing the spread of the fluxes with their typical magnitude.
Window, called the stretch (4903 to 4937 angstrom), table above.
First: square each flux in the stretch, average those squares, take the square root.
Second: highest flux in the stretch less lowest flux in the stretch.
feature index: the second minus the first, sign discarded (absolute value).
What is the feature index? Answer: 19.3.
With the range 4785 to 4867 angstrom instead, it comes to 18.1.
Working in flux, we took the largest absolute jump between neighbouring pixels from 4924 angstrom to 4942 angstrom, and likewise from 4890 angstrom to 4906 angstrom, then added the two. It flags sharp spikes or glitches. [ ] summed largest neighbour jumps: 3.2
